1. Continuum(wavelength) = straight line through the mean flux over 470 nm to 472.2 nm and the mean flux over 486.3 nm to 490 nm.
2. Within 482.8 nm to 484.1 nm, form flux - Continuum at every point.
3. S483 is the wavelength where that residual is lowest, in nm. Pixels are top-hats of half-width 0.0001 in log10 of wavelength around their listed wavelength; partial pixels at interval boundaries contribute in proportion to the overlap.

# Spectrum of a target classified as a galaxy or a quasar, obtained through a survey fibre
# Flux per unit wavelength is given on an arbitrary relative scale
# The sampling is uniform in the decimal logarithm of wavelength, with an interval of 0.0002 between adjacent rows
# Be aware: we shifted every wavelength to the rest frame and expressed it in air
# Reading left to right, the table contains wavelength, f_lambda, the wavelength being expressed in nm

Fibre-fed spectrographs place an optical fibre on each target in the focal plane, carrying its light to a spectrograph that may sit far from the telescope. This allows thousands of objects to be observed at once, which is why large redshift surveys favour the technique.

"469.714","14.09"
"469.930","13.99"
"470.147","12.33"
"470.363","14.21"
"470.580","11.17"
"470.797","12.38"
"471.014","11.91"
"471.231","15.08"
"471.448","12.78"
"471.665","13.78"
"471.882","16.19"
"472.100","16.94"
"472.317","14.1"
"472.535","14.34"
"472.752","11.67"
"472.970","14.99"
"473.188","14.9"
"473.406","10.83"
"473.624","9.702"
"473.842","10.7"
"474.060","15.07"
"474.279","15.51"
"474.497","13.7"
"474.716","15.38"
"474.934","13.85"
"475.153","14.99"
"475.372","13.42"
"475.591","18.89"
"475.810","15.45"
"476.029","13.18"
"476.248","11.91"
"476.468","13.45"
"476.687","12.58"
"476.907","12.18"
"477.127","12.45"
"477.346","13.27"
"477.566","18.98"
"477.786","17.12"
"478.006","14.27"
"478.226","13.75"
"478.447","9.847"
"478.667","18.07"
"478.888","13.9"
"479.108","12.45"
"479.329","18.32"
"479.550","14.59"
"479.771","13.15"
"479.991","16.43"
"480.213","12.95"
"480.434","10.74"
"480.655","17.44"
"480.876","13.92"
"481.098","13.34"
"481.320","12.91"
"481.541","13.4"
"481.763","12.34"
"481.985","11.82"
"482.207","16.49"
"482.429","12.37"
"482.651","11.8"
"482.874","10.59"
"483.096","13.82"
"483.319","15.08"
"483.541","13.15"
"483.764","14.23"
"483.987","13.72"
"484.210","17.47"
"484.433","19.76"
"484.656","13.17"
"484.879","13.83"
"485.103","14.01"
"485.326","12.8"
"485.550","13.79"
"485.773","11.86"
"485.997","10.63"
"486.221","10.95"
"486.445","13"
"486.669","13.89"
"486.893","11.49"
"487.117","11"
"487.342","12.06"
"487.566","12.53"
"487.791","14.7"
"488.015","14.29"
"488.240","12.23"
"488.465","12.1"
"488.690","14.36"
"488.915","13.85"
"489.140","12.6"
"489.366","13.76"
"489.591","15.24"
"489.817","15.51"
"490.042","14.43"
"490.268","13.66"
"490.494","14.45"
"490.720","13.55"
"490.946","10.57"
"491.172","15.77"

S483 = 482.874 nm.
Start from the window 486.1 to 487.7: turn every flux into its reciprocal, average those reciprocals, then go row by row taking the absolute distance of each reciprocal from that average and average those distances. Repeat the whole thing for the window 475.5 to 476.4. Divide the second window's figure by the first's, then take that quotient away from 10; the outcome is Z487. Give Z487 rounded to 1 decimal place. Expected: 8.2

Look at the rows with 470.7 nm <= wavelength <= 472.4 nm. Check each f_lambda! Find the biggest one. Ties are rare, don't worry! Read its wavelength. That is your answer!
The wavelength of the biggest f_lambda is 472.100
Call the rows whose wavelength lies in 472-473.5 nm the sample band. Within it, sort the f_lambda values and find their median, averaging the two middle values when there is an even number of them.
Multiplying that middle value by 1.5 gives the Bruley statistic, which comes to 21.5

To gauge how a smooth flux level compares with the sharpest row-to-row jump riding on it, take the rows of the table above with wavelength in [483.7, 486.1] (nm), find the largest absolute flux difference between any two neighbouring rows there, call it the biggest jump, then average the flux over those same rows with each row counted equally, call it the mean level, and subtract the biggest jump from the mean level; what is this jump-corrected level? 7.5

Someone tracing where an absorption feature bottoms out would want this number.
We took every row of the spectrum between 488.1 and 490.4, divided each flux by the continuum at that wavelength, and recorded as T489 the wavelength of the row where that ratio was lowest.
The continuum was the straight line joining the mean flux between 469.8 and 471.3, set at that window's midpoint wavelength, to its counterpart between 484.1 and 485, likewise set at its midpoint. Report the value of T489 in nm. 488.465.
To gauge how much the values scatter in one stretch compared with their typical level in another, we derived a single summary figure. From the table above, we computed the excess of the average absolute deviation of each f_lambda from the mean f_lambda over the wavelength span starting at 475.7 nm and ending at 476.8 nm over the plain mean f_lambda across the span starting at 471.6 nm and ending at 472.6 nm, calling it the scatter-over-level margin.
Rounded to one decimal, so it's -14.2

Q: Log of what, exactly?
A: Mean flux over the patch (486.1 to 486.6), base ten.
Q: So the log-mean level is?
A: 1.08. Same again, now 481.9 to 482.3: 1.15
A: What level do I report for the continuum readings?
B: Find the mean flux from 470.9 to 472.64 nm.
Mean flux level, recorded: 14.4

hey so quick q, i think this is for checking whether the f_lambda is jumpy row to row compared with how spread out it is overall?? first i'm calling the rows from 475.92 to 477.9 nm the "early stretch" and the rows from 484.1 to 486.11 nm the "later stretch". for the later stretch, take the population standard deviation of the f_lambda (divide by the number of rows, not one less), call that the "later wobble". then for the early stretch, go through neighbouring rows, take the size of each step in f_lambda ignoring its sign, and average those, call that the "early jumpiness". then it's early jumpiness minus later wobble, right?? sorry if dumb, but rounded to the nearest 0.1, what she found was -1.1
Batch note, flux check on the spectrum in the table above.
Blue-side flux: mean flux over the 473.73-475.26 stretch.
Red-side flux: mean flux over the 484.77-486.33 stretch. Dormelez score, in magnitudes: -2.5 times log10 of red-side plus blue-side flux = -3.57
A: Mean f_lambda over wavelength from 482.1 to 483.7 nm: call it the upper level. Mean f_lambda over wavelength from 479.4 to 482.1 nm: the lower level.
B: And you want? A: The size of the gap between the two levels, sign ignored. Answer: 0.3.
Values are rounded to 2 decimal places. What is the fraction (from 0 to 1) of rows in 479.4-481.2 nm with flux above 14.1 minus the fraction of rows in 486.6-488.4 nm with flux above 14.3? 0.25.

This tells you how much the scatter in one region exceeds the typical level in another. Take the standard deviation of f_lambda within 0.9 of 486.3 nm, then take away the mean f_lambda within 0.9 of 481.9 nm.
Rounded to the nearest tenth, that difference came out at -11.8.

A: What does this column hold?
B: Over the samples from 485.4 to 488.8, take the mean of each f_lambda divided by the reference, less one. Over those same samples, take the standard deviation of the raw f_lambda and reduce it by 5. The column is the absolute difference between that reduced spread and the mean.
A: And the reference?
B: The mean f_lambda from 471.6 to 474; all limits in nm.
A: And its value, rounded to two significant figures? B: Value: 3.6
